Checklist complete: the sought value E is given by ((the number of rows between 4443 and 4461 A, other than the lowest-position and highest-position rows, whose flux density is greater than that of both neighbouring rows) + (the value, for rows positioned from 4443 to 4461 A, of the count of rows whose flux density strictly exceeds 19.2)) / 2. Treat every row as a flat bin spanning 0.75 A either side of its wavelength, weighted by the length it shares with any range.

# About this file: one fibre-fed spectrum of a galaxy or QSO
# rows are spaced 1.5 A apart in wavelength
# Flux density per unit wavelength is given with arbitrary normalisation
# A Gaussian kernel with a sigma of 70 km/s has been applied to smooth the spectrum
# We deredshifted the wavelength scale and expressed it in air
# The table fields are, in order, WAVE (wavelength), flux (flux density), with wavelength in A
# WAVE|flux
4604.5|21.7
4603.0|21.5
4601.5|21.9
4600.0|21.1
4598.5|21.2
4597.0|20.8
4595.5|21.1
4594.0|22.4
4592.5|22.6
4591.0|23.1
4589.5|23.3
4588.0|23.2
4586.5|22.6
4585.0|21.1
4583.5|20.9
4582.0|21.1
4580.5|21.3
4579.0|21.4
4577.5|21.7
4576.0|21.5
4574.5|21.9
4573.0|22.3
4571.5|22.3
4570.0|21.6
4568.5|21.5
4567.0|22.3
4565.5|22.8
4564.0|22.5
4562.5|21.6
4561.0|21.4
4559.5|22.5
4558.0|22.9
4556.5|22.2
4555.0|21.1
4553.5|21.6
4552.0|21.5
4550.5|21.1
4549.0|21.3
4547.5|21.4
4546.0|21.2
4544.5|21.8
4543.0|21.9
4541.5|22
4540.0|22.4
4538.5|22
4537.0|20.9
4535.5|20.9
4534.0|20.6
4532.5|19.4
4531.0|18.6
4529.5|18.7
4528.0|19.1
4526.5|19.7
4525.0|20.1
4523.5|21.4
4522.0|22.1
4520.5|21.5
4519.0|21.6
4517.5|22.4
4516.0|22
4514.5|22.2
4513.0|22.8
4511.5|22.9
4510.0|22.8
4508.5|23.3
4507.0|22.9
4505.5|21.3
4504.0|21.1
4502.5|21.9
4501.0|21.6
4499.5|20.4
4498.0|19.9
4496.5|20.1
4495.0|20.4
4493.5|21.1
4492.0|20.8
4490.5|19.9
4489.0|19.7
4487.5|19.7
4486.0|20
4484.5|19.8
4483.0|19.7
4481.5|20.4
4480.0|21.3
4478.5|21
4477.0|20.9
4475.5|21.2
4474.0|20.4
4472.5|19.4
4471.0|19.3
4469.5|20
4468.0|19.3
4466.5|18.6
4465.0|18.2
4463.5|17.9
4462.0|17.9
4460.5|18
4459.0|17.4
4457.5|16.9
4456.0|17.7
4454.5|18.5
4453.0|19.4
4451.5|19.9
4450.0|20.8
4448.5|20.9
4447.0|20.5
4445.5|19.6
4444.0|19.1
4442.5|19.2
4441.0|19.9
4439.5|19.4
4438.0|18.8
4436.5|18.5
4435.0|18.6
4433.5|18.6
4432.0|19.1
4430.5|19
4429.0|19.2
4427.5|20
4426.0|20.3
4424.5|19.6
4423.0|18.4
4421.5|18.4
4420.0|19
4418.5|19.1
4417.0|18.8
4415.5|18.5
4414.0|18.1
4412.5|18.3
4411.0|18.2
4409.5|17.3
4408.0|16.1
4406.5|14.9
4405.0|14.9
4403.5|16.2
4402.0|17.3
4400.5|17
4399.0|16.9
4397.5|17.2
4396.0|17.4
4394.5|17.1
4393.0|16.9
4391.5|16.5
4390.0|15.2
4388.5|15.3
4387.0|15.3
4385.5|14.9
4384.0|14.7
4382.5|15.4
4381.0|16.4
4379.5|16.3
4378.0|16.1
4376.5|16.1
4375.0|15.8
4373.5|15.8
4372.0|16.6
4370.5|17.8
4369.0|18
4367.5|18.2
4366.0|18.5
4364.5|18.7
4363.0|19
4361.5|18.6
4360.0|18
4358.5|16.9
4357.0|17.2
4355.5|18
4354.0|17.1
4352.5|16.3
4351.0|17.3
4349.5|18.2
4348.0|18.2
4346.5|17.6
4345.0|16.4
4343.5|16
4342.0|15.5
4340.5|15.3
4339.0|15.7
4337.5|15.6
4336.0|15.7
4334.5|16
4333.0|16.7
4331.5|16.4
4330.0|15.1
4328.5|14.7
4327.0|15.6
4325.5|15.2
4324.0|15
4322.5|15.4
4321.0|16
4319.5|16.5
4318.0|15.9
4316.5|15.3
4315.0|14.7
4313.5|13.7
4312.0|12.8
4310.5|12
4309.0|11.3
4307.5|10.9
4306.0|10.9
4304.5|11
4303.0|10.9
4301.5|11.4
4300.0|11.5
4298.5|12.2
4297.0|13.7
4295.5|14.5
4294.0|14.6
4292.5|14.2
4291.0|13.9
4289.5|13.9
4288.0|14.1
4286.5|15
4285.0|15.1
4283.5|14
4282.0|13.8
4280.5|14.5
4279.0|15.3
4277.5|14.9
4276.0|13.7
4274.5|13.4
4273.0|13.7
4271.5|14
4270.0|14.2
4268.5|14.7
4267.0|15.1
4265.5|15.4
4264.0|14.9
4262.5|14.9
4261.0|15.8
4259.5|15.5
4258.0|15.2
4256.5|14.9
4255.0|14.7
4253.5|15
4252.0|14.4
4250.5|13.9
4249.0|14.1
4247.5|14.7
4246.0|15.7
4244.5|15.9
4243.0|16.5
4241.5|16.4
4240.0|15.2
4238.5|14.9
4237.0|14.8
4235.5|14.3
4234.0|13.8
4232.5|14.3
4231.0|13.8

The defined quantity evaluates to 3.5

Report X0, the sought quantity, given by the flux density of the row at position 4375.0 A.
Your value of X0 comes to 15.8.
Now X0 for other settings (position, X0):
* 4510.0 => 22.8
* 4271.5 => 14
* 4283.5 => 14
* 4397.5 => 17.2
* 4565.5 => 22.8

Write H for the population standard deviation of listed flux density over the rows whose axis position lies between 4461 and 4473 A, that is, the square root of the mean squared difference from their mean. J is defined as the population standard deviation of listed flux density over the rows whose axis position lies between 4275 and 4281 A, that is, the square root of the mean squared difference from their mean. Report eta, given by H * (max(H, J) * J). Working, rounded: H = 0.73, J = 0.59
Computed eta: 0.32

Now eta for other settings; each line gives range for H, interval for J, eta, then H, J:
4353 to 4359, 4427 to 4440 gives 0.08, 0.42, 0.45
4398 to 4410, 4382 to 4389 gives 0.23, 0.92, 0.27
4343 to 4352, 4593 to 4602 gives 0.39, 0.84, 0.55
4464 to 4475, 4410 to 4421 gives 0.18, 0.70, 0.37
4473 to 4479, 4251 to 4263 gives 0.05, 0.29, 0.42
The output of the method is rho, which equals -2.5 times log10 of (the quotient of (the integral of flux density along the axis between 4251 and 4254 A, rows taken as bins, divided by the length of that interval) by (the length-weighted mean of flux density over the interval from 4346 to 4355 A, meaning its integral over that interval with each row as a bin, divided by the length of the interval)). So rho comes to 0.19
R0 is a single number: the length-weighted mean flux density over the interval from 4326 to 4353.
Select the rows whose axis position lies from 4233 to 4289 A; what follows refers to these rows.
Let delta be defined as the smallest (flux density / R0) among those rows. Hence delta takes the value 0.83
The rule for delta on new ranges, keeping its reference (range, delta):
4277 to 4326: 0.67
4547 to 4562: 1.30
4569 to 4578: 1.32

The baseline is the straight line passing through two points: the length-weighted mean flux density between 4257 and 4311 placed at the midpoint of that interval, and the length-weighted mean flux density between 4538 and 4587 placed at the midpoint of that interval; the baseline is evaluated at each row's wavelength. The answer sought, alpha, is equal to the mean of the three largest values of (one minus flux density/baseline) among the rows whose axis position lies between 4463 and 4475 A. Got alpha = 0.04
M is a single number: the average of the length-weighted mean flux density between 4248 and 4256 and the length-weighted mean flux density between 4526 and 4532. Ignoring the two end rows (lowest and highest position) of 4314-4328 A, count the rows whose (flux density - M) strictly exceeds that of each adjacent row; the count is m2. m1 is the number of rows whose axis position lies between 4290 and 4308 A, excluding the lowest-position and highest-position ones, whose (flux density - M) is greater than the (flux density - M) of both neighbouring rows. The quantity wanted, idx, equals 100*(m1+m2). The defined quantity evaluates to 300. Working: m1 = 2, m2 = 1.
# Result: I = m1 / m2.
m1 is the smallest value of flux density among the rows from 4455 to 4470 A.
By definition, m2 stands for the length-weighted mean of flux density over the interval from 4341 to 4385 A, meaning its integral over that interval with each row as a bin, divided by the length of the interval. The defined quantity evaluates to 1.0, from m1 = 16.9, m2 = 17.0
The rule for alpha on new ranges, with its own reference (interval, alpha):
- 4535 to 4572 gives 0.02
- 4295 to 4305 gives 0.22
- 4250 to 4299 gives 0.06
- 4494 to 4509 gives -0.01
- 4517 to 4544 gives 0.10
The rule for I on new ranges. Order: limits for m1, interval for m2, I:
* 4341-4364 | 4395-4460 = 0.8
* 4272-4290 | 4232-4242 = 0.9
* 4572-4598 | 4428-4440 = 1.1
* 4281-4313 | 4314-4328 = 0.7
